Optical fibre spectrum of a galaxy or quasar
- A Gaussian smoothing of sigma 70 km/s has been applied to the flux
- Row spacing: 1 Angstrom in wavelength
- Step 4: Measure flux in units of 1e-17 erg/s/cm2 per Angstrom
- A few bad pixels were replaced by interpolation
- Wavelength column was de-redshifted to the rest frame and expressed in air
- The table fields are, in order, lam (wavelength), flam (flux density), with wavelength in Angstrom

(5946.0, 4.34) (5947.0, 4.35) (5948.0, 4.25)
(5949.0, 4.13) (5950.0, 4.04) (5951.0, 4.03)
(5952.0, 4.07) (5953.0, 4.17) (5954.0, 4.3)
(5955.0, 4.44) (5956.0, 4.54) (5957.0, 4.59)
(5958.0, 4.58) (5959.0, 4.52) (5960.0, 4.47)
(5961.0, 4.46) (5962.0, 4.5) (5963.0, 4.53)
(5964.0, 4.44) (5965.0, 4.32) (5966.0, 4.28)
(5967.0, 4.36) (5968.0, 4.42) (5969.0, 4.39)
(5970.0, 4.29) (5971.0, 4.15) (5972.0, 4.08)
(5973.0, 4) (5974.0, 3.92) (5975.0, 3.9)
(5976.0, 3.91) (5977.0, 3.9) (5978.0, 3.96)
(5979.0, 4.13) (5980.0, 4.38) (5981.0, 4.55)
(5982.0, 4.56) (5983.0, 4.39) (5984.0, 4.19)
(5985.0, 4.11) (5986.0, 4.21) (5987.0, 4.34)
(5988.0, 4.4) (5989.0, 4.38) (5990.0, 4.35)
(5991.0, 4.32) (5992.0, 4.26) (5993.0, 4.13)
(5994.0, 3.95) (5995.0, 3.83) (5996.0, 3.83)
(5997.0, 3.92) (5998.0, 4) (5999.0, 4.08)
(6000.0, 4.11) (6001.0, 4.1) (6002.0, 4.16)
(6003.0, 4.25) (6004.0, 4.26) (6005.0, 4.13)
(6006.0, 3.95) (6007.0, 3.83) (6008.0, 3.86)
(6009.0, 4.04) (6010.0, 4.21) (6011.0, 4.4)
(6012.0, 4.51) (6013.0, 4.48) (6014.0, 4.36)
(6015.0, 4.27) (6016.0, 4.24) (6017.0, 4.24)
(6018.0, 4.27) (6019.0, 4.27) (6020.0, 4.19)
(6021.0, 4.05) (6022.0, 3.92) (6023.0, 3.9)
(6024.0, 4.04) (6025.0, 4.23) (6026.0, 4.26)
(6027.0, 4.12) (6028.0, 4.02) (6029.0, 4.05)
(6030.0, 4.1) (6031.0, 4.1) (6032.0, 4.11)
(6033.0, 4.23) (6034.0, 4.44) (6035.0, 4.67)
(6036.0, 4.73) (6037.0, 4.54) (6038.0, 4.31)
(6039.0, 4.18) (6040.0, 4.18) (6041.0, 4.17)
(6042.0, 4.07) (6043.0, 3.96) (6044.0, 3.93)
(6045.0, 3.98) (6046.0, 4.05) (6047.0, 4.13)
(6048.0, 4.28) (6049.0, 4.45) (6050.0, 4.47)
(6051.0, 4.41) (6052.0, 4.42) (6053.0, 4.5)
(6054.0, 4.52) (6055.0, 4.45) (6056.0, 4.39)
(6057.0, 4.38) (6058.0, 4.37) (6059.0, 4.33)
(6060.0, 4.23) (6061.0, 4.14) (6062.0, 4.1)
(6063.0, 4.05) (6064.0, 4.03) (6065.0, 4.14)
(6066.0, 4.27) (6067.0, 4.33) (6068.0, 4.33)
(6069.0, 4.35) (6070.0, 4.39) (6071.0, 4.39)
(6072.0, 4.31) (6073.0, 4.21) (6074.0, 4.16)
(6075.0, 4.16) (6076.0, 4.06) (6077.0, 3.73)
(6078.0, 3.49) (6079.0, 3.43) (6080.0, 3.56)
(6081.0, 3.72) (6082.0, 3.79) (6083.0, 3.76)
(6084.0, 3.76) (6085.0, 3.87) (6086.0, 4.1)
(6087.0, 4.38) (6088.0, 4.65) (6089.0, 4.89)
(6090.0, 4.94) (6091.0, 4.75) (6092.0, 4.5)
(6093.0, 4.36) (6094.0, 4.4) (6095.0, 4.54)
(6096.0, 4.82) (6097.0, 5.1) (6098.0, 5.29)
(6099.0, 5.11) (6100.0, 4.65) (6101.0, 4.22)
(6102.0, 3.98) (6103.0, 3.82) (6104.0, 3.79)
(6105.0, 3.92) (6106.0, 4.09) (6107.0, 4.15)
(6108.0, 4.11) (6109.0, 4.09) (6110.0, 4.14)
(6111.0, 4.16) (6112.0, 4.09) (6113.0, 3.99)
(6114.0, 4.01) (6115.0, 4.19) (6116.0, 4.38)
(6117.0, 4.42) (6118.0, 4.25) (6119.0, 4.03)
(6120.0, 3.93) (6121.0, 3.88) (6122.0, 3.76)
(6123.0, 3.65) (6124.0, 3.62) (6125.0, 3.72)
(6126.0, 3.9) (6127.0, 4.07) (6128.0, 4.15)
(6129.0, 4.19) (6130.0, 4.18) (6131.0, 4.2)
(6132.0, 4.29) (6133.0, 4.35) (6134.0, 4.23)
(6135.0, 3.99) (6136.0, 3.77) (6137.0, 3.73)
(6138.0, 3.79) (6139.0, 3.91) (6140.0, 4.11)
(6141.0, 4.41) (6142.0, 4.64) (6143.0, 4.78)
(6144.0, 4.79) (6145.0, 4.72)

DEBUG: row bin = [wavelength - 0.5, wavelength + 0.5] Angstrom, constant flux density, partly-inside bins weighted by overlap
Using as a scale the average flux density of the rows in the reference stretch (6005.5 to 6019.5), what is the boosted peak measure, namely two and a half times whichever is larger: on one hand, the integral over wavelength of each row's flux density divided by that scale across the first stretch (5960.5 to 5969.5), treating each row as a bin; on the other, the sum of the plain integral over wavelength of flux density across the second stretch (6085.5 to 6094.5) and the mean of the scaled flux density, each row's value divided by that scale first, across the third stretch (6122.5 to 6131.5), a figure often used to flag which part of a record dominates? 105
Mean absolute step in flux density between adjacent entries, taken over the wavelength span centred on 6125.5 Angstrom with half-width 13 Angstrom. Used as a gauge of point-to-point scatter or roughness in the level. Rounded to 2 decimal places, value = 0.11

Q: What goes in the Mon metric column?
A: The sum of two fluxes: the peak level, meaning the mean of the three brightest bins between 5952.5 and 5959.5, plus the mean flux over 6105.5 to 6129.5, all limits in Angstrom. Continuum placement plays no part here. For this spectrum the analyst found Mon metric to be 8.61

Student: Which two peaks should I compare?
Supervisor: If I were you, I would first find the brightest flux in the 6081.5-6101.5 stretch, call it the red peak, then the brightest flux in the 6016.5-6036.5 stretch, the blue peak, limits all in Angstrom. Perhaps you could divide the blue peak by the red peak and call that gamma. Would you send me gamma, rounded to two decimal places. 0.89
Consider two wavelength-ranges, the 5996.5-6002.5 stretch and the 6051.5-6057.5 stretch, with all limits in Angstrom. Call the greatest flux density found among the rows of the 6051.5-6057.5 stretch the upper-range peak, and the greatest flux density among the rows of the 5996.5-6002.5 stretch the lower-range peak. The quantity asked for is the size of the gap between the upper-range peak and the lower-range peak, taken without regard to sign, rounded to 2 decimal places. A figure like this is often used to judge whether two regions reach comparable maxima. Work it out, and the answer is 0.36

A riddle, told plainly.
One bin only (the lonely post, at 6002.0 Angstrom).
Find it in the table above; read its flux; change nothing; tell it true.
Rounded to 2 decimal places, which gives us 4.16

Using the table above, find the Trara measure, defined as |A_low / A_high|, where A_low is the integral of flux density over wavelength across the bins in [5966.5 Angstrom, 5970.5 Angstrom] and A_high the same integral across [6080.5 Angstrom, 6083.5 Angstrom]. 1.5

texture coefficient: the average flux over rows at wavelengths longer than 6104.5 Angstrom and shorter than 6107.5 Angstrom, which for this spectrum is 4.05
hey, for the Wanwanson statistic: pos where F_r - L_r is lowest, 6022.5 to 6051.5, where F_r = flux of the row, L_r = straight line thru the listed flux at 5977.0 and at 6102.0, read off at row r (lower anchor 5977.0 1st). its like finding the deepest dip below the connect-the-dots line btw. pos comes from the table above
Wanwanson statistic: 6023.0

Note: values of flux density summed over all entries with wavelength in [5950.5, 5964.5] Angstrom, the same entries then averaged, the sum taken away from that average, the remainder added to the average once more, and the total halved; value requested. -26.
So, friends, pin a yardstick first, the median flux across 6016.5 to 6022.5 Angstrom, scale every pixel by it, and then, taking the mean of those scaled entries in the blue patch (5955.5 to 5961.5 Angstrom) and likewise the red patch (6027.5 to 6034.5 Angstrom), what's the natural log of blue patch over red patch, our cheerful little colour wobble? 0.09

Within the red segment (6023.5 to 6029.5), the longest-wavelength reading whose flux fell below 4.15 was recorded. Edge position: 6029.0 Angstrom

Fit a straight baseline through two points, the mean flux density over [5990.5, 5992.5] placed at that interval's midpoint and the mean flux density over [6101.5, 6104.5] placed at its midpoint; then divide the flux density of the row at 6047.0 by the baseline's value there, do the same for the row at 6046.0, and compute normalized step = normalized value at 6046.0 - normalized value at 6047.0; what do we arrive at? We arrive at -0.02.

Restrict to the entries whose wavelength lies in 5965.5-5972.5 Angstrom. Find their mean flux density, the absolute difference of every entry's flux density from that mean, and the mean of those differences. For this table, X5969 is 0.10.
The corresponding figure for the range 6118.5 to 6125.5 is 0.13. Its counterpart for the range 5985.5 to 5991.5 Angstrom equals 0.05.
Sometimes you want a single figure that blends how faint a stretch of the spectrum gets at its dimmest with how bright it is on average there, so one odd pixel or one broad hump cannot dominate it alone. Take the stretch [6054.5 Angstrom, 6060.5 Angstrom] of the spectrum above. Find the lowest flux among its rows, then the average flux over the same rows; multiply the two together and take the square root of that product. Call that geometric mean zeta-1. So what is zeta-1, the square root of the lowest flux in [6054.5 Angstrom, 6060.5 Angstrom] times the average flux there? 4.29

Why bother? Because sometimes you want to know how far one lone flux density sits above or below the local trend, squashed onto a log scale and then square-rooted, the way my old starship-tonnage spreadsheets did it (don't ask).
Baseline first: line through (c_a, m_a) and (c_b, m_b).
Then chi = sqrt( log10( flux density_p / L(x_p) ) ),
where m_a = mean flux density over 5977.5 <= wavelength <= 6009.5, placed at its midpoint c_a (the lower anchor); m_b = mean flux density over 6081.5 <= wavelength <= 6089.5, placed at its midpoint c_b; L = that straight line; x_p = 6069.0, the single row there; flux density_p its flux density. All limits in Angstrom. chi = 0.14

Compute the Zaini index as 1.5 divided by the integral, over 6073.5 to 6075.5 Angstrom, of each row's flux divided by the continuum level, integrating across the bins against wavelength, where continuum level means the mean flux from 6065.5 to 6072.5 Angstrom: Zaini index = 0.78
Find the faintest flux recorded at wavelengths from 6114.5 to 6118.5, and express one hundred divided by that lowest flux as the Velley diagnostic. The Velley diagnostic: 23.9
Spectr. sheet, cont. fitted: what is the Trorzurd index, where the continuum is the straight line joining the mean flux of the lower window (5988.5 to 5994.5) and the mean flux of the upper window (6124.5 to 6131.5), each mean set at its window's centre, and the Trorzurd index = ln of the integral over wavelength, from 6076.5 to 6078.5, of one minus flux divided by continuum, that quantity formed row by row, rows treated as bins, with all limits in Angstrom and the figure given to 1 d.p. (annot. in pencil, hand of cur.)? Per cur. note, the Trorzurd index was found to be -1.4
